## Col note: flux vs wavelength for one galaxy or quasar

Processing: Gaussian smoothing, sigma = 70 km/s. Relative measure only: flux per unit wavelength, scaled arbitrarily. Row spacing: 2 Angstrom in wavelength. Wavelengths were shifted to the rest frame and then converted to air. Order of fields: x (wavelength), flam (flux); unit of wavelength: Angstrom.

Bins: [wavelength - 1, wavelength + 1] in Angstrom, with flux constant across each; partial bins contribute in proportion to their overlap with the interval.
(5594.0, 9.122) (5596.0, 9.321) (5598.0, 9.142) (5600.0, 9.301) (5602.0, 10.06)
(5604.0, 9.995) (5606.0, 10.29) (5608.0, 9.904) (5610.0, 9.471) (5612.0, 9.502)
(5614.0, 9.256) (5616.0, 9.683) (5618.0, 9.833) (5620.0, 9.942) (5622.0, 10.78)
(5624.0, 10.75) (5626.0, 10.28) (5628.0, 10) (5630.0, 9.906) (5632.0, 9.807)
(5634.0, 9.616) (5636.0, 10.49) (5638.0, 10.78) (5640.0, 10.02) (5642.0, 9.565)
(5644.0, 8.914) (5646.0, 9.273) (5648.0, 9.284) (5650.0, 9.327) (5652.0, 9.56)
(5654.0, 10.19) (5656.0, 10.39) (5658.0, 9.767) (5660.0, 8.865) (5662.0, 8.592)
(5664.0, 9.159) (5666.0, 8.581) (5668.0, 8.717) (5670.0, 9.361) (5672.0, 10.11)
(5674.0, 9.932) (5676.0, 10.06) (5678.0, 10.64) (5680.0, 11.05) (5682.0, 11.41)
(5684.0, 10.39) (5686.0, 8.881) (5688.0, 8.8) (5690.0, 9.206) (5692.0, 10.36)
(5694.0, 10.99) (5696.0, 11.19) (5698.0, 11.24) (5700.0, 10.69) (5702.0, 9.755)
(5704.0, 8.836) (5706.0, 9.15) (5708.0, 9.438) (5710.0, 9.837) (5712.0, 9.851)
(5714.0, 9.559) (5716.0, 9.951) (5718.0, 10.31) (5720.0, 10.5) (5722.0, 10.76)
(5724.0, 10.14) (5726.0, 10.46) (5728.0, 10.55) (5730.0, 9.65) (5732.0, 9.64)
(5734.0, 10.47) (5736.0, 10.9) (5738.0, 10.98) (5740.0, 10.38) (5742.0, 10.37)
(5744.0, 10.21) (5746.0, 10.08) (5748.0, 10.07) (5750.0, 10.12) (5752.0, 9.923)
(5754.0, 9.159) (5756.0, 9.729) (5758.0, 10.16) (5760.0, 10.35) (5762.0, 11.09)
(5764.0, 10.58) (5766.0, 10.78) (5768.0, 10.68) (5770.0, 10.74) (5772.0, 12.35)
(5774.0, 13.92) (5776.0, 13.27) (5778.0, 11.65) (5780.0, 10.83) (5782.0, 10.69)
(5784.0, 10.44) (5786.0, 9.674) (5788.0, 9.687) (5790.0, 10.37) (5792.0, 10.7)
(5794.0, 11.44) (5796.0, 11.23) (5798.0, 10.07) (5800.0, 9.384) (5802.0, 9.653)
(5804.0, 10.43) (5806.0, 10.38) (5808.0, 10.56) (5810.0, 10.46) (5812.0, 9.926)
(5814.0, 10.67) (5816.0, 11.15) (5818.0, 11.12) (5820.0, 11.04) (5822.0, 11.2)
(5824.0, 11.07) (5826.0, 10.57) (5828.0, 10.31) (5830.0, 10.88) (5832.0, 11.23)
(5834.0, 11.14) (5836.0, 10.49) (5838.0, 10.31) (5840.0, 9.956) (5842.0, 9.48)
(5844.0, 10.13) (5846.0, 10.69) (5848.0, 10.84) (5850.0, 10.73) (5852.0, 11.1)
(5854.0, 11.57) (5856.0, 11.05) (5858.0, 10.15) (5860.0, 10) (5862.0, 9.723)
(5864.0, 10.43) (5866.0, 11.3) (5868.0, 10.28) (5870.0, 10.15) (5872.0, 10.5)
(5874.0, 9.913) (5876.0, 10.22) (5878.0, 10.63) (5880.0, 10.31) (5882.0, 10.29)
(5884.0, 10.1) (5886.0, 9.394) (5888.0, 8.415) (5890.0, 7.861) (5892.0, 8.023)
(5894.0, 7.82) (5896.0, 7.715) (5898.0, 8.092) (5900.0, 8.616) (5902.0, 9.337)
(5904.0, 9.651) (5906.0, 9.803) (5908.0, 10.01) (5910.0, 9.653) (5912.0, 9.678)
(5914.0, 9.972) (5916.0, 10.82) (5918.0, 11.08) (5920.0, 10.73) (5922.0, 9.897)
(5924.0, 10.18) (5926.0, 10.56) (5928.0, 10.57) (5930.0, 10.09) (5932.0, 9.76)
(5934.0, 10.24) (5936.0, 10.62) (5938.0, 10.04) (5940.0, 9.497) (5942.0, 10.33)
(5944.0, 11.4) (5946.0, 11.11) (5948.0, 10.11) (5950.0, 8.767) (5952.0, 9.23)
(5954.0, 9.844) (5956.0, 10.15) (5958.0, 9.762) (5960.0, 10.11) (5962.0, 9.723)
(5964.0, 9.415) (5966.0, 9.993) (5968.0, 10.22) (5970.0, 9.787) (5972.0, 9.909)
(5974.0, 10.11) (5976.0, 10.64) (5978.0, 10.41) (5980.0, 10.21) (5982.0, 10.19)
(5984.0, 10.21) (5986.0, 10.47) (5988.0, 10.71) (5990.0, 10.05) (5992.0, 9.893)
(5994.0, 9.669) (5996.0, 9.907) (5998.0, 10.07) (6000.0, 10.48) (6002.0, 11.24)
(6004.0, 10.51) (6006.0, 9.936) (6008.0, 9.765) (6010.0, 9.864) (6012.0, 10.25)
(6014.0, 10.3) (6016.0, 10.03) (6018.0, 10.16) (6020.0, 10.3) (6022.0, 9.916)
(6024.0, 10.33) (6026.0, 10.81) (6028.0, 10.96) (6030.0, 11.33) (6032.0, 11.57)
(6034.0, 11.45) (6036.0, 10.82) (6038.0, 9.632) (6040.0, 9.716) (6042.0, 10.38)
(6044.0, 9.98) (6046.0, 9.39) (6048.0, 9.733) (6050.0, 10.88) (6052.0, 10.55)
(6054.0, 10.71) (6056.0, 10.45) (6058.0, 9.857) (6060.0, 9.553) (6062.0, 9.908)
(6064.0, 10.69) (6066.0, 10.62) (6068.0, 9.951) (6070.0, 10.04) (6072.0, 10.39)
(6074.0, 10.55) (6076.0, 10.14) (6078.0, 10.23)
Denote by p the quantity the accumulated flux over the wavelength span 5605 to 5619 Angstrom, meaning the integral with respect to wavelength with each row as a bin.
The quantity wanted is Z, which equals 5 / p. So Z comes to 0.0368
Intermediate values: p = 136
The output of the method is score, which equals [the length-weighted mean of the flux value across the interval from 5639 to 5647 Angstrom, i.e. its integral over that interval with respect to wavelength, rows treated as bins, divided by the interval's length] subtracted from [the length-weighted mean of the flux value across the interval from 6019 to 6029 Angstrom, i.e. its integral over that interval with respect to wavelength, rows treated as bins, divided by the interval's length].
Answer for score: 1.0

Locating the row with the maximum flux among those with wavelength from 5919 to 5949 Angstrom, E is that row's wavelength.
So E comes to 5944.0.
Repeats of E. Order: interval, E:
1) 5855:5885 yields 5866.0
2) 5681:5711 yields 5682.0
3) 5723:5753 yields 5738.0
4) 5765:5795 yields 5774.0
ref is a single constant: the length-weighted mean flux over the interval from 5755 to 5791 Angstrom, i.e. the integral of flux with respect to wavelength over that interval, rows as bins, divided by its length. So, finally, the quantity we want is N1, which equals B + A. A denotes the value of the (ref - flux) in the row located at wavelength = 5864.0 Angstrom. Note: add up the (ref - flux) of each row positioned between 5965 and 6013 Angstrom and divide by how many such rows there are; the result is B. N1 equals 1.3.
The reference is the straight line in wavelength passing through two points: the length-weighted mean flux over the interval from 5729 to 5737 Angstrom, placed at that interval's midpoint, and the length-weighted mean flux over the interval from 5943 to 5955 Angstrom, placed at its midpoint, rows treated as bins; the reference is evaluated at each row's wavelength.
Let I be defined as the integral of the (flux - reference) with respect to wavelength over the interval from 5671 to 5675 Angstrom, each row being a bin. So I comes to -1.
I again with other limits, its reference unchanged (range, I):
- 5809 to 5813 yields 0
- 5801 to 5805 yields 0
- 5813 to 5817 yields 3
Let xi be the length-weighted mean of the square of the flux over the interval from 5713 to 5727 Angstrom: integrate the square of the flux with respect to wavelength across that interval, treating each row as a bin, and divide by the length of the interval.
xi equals 105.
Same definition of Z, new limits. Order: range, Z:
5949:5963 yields 0.0370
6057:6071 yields 0.0354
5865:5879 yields 0.0342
